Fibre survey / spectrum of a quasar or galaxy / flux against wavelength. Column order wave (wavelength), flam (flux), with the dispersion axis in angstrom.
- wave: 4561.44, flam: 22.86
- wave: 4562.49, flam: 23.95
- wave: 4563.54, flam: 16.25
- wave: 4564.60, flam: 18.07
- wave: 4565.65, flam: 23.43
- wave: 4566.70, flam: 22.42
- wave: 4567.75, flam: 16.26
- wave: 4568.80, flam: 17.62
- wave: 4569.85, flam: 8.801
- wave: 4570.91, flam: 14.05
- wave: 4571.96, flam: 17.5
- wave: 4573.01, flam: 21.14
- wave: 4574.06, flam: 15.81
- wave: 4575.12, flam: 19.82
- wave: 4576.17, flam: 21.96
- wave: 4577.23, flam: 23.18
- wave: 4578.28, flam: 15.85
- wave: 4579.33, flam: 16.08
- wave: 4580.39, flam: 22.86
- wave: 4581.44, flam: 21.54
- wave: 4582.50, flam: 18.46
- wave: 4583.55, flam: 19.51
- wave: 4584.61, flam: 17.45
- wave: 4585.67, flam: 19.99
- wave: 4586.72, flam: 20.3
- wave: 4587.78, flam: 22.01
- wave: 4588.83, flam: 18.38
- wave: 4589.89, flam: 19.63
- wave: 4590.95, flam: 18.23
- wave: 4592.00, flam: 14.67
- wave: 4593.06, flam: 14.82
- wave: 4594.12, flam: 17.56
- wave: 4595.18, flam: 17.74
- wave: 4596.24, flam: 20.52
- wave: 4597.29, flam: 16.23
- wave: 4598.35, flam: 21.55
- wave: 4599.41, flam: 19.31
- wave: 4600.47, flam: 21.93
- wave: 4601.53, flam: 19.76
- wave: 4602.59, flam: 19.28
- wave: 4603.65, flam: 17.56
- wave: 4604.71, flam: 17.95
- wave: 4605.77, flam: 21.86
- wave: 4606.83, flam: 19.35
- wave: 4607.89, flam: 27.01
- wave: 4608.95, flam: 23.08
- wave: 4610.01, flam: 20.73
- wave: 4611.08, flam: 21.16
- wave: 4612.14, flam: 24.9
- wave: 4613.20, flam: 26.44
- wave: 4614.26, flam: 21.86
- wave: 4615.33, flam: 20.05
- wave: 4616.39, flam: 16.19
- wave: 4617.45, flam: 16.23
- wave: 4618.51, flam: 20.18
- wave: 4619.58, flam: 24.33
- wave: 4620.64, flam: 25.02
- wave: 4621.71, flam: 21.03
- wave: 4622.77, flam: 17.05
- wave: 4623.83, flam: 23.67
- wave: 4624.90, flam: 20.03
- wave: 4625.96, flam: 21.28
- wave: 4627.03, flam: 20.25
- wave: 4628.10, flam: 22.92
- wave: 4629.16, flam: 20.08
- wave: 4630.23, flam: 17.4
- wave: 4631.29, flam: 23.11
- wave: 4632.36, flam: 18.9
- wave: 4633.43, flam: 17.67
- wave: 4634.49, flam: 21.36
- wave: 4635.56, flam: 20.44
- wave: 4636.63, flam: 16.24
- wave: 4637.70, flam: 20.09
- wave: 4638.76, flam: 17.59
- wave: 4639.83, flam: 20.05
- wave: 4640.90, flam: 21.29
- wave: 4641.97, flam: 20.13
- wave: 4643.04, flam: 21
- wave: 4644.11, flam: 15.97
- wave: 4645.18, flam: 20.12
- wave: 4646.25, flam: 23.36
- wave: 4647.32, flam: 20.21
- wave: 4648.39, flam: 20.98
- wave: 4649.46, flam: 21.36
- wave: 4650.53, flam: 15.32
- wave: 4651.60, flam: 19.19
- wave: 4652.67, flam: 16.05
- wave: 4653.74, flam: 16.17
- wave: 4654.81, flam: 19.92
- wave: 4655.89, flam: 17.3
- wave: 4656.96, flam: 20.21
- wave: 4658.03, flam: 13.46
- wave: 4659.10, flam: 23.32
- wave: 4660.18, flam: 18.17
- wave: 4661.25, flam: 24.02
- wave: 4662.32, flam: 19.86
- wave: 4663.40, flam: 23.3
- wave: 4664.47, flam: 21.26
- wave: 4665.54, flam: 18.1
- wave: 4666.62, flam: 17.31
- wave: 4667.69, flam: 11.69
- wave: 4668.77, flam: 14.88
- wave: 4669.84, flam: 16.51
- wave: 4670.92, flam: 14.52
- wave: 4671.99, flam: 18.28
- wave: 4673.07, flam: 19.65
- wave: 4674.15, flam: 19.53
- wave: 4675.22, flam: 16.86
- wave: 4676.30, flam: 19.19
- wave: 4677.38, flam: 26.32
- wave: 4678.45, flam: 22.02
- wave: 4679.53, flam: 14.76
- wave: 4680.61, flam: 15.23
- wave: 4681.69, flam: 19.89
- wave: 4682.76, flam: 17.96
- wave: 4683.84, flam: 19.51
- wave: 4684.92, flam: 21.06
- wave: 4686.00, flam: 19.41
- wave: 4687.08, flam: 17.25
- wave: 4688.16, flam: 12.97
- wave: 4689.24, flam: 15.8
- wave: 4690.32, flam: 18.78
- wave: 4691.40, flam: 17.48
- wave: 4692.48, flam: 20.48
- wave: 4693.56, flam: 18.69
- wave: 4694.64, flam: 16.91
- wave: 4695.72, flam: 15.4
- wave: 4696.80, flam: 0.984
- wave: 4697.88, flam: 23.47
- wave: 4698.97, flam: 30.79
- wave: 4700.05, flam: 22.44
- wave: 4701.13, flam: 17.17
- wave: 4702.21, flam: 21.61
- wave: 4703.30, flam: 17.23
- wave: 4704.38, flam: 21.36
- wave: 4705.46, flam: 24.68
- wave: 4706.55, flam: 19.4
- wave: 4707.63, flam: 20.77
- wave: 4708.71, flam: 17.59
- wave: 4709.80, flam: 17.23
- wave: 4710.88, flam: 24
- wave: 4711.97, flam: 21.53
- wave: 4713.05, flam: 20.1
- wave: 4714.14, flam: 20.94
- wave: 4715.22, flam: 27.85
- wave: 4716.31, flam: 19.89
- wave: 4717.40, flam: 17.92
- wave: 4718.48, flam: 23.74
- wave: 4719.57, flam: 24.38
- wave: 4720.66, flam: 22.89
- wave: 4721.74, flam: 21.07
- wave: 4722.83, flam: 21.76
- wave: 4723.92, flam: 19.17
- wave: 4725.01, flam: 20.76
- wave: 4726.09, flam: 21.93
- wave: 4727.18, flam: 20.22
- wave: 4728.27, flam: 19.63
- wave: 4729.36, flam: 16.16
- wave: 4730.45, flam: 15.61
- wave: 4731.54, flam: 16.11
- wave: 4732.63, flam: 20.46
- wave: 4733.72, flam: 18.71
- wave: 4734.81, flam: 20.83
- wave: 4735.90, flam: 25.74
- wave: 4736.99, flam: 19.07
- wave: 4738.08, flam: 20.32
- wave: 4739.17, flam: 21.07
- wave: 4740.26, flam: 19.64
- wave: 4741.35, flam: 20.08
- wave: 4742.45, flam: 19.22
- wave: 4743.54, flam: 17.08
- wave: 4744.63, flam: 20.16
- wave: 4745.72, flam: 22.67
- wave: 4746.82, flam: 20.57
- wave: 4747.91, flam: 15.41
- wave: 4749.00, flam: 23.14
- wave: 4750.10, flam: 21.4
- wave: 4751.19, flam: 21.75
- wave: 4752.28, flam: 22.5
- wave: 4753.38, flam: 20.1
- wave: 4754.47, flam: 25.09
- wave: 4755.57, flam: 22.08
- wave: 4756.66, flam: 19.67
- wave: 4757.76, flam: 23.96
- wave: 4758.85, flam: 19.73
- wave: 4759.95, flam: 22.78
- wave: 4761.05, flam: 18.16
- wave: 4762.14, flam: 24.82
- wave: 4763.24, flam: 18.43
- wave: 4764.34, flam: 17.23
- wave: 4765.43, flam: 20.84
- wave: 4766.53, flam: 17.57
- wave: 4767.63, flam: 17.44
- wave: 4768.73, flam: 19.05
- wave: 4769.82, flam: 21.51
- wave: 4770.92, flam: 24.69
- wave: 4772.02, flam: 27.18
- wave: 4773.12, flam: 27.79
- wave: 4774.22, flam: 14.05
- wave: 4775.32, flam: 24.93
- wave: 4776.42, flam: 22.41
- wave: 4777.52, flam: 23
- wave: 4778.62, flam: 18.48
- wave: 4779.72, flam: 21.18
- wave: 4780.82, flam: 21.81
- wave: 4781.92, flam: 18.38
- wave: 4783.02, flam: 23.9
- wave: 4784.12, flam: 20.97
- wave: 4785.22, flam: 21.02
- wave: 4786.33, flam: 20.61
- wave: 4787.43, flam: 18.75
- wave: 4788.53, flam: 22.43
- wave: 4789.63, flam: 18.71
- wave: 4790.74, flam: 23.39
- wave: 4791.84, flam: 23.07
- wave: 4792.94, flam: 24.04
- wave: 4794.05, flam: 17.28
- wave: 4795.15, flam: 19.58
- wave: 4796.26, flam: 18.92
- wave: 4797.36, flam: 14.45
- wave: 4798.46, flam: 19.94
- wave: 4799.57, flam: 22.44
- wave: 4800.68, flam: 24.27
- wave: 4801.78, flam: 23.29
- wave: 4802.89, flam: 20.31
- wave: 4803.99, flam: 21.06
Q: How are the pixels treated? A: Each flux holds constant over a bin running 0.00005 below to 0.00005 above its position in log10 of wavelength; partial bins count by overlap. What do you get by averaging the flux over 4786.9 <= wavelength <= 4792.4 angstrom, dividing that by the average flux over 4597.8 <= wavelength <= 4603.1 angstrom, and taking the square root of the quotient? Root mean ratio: 1.02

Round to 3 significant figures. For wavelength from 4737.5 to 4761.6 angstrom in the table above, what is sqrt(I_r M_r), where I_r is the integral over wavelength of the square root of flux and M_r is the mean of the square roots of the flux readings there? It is 22.3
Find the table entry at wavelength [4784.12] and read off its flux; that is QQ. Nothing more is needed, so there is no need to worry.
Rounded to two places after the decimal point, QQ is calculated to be 20.97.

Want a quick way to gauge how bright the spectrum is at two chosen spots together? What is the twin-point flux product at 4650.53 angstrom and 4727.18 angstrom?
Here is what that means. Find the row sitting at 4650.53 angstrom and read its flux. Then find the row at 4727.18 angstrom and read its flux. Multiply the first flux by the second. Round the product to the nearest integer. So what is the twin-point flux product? 310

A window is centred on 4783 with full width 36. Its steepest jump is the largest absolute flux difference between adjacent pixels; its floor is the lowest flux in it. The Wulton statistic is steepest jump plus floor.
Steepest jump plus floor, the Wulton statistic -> 27.8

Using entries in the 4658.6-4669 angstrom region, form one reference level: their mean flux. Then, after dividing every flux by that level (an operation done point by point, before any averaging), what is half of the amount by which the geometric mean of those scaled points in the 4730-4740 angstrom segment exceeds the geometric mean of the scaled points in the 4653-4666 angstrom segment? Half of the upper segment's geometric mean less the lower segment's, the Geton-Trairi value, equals 0.01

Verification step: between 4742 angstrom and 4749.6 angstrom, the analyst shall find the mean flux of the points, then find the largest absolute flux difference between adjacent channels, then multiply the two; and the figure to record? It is 153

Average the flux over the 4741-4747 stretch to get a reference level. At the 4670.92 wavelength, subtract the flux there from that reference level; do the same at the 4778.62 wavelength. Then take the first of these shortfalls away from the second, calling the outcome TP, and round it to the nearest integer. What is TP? -4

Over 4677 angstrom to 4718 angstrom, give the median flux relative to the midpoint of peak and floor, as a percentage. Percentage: 122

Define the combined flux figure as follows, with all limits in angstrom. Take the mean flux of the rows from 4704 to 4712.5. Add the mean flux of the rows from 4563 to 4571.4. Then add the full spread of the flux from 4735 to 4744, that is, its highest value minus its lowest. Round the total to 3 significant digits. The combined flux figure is 46.6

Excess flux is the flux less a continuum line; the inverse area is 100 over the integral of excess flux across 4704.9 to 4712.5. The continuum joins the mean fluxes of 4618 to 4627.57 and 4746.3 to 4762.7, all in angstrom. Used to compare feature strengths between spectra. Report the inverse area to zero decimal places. -20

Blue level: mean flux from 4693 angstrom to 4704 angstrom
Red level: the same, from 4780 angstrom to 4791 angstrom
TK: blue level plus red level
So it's 39.5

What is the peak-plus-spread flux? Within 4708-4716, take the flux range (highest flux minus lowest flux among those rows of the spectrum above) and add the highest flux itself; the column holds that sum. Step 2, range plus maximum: 38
